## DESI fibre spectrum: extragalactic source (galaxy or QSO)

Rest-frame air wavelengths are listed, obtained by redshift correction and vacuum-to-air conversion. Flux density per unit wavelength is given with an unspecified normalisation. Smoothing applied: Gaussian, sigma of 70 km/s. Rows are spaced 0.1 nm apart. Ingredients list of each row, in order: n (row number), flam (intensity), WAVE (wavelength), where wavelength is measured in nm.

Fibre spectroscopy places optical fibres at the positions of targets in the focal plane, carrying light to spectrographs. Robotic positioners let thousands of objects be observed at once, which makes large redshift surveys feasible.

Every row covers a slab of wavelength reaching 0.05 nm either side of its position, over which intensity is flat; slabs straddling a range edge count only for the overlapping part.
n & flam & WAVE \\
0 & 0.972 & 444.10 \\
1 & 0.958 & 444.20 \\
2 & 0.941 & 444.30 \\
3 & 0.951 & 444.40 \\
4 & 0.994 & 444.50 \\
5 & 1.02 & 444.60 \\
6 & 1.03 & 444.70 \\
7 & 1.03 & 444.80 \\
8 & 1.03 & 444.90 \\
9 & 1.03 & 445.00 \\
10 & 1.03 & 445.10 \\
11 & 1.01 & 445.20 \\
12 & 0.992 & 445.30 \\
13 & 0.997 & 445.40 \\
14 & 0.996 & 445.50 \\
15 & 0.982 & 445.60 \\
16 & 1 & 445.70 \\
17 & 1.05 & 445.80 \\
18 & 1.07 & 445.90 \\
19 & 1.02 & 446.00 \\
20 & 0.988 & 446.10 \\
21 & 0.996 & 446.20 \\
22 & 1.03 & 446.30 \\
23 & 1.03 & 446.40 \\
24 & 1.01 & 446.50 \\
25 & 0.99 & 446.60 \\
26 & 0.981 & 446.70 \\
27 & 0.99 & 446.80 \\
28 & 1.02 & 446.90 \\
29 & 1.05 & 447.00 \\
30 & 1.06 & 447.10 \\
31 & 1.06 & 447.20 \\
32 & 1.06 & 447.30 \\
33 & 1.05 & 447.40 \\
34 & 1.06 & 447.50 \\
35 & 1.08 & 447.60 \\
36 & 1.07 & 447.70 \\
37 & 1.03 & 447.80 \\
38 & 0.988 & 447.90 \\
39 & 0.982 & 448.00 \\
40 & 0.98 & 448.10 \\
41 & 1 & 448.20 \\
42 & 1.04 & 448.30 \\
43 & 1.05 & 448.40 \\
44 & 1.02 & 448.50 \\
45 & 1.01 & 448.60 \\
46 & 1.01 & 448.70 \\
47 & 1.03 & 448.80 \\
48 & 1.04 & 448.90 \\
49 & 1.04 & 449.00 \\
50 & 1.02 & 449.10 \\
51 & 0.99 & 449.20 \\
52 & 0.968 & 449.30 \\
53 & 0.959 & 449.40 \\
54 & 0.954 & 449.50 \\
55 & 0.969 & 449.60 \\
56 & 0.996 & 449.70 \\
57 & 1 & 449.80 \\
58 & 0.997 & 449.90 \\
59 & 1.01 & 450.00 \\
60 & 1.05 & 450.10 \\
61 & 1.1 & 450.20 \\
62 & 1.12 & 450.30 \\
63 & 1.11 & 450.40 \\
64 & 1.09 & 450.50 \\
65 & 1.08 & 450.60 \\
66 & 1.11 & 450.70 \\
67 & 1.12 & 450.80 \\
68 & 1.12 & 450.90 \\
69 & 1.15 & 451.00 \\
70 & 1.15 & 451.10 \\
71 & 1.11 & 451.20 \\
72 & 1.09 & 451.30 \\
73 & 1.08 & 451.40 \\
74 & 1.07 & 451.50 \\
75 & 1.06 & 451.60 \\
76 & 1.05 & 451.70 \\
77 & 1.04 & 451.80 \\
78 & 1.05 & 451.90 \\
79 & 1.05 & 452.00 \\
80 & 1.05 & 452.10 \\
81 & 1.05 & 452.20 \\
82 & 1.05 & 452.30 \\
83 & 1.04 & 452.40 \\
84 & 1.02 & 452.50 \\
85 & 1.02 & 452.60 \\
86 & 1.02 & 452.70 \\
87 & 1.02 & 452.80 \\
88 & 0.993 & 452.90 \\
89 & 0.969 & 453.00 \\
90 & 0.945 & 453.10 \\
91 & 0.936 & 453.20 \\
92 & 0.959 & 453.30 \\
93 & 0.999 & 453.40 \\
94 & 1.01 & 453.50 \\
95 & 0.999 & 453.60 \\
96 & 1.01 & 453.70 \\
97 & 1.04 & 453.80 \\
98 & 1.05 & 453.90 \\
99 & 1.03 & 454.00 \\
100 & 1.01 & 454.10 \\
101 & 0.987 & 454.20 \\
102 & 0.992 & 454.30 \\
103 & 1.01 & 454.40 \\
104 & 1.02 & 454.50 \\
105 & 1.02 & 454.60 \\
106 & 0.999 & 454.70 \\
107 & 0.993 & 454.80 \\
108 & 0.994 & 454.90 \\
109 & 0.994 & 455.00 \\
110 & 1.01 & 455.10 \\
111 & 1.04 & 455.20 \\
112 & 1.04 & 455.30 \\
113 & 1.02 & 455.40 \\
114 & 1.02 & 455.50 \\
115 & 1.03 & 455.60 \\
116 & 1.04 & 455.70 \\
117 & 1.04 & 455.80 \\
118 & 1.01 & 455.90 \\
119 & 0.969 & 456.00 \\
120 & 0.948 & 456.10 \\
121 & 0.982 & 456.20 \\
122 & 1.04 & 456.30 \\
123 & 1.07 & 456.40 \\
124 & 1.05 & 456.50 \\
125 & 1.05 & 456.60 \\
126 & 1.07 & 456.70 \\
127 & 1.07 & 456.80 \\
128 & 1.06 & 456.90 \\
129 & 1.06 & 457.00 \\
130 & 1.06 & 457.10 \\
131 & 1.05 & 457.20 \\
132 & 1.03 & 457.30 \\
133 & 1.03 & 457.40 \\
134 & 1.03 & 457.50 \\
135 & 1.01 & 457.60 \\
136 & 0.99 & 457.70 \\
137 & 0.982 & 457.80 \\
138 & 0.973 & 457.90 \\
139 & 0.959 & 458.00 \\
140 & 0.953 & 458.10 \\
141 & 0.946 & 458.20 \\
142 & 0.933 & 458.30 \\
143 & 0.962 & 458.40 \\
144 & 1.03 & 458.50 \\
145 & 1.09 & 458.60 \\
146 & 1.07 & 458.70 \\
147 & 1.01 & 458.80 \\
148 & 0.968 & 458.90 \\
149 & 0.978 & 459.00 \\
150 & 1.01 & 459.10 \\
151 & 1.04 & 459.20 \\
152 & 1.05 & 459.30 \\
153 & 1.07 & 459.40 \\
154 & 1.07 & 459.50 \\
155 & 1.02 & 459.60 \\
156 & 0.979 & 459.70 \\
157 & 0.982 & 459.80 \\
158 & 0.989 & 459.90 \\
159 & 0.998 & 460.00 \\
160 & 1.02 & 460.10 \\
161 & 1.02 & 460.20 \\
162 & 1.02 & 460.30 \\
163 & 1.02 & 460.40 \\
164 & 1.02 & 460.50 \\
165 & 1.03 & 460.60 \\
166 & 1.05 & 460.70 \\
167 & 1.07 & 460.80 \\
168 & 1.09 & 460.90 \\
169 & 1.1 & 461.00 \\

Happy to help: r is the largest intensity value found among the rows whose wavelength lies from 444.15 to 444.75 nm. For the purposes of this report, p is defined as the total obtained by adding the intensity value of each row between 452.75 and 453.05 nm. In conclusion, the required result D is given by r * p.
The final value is 3.1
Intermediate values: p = 3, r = 1.03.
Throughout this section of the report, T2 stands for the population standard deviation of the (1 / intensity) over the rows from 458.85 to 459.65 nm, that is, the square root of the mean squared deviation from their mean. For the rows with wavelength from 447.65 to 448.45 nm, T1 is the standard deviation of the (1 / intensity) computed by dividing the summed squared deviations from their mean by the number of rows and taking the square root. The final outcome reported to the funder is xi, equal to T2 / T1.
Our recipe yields 1.13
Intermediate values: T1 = 0.031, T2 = 0.0351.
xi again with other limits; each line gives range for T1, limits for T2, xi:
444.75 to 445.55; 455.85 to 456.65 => 2.57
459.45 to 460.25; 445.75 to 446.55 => 0.90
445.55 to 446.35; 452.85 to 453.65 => 0.98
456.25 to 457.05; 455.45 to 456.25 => 3.46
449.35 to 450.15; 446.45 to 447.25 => 1.00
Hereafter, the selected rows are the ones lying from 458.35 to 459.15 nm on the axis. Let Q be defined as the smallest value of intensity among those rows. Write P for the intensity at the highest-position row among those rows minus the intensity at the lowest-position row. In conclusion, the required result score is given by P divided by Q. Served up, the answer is 0.05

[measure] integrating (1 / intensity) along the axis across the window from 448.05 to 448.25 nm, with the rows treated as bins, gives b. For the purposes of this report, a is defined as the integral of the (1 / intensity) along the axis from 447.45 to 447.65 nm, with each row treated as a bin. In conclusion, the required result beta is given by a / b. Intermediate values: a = 0.187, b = 0.202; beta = 0.93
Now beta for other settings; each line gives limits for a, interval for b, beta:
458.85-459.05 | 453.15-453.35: 0.97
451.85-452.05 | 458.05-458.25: 0.90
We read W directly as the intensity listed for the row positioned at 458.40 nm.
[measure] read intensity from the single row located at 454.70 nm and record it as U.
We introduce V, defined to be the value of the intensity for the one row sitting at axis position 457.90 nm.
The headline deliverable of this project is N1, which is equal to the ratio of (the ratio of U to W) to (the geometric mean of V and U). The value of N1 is 1.05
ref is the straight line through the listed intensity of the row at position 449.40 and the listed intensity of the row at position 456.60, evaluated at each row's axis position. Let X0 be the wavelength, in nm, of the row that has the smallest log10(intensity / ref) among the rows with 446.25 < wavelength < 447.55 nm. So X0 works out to 446.70 nm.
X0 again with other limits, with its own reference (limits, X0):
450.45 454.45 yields 453.20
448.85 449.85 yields 449.50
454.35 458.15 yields 458.10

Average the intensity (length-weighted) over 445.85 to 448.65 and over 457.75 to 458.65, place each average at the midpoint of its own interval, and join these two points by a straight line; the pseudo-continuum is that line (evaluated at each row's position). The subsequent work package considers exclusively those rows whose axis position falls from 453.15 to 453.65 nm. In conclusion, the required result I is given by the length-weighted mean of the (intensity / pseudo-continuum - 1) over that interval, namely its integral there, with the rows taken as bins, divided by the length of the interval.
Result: -0.02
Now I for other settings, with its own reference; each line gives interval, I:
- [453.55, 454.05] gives 0.03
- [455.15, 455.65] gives 0.04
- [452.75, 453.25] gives -0.03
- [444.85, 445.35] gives -0.02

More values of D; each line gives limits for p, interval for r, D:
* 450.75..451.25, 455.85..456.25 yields 5.7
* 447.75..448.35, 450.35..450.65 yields 6.7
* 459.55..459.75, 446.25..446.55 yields 2.1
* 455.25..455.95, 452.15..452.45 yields 7.6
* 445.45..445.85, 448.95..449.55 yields 4.2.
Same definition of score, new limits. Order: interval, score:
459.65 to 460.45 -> 0.04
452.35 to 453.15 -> -0.10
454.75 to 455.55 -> 0.03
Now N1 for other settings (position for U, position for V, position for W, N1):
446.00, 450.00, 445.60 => 1.02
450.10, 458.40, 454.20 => 1.06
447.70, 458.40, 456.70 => 0.99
